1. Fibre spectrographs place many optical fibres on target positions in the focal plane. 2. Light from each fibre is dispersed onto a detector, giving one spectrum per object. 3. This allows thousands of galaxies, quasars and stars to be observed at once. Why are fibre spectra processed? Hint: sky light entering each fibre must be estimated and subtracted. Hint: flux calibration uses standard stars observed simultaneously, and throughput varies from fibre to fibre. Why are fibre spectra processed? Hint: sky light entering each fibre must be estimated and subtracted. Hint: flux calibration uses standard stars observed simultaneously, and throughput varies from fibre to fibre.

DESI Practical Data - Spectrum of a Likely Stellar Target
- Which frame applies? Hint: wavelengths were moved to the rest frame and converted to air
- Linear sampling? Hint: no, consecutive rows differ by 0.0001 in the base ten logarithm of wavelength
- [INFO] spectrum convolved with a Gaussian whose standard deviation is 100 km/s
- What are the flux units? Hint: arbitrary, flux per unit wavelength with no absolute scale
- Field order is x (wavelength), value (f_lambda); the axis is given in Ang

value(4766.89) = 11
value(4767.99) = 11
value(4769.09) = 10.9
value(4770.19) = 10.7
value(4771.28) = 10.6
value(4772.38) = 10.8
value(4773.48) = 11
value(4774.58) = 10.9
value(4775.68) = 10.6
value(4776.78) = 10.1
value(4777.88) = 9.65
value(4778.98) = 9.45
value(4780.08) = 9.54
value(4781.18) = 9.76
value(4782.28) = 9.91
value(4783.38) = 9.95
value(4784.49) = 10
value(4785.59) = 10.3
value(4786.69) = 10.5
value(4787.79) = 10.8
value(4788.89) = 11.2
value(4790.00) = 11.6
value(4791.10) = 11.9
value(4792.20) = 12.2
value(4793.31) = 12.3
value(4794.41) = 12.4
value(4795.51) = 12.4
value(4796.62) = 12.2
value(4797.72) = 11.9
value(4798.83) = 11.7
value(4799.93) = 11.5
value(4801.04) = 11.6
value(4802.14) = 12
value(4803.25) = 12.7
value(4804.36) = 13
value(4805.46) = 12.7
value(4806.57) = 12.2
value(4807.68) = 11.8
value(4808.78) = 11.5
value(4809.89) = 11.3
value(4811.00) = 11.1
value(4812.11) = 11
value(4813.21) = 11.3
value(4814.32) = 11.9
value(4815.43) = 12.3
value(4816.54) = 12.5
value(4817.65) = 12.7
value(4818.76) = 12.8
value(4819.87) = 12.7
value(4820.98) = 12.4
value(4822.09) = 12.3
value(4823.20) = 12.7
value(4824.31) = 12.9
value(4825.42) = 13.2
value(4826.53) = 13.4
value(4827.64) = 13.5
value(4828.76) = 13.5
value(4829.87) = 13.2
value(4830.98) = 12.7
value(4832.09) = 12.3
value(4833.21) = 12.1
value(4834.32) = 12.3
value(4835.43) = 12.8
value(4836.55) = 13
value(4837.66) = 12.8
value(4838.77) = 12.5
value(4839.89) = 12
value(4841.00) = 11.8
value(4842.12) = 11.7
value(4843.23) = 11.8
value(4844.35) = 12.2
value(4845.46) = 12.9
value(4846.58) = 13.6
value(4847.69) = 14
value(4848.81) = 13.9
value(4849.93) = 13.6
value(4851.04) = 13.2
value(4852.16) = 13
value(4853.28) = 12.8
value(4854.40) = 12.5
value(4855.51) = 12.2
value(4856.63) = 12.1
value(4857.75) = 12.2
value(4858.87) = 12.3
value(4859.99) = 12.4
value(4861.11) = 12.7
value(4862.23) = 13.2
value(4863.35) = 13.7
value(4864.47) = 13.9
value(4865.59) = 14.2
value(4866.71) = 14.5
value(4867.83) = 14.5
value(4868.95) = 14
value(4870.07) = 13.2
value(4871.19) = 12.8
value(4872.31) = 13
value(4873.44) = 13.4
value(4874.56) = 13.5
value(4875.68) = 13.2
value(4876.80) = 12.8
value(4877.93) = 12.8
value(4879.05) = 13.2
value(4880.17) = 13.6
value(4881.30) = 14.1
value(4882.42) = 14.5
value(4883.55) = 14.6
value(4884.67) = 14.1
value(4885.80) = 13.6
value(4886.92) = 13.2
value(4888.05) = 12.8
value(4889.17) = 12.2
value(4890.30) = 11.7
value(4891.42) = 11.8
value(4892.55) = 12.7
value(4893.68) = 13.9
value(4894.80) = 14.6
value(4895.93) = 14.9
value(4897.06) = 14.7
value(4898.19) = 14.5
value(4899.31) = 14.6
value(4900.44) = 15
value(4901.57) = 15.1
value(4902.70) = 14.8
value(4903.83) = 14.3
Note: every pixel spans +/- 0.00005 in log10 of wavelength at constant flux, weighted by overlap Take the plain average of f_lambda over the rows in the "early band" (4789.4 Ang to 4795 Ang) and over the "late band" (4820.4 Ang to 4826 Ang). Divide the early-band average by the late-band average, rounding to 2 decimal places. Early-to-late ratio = 0.95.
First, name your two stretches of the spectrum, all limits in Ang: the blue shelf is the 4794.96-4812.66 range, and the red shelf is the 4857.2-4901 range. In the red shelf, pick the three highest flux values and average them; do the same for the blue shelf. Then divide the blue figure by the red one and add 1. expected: 1.86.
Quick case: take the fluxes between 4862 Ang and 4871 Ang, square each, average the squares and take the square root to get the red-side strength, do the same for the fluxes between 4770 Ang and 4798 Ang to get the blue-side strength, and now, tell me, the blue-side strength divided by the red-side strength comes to 0.78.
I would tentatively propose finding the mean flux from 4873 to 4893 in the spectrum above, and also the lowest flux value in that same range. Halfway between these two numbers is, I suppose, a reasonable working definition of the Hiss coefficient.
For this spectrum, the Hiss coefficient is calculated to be 12.5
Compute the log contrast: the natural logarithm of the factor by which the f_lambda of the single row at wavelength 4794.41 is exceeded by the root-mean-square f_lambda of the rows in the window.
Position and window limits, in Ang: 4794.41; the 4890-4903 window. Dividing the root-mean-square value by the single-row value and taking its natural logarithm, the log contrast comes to 0.13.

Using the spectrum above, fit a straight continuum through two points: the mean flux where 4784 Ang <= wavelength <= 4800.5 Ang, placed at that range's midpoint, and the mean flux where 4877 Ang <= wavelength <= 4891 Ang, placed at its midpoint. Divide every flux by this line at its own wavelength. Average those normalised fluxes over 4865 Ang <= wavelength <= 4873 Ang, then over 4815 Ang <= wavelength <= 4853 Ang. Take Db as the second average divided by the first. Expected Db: 0.982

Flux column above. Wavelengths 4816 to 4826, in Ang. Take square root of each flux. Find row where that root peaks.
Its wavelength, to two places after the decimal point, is 4825.42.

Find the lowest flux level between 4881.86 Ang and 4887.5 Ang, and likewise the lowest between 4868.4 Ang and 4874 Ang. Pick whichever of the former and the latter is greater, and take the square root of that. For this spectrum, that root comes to 3.6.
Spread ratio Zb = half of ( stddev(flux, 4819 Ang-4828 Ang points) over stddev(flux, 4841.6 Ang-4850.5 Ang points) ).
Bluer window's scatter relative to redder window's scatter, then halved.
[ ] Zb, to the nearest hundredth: 0.23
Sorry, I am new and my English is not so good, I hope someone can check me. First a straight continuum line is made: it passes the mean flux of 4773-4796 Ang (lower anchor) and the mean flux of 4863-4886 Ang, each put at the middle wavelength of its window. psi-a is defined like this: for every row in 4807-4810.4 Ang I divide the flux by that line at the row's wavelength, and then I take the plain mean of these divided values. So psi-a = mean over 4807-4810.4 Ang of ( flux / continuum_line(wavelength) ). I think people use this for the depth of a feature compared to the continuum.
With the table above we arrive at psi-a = 1.00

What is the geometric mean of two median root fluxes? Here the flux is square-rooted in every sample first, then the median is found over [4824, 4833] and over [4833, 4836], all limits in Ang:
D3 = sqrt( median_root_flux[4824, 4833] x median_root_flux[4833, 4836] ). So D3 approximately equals 3.57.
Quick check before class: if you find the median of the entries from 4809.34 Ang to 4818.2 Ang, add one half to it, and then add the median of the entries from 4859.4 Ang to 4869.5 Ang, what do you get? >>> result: 26.0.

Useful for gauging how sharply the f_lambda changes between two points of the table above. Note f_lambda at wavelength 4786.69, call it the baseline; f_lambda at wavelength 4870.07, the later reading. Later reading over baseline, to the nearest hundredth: 1.26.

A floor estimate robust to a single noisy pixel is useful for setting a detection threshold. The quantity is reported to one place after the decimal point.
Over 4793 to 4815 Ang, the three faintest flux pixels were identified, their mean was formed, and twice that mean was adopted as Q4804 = 22.3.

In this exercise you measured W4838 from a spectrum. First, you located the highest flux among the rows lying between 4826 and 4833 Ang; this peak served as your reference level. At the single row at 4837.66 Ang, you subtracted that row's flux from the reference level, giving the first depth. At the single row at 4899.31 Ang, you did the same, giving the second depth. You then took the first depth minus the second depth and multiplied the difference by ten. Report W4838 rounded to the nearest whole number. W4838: 18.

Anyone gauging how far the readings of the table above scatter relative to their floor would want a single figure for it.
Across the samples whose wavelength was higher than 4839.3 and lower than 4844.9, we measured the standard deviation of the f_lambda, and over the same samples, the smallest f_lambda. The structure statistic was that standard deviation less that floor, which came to -11.5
